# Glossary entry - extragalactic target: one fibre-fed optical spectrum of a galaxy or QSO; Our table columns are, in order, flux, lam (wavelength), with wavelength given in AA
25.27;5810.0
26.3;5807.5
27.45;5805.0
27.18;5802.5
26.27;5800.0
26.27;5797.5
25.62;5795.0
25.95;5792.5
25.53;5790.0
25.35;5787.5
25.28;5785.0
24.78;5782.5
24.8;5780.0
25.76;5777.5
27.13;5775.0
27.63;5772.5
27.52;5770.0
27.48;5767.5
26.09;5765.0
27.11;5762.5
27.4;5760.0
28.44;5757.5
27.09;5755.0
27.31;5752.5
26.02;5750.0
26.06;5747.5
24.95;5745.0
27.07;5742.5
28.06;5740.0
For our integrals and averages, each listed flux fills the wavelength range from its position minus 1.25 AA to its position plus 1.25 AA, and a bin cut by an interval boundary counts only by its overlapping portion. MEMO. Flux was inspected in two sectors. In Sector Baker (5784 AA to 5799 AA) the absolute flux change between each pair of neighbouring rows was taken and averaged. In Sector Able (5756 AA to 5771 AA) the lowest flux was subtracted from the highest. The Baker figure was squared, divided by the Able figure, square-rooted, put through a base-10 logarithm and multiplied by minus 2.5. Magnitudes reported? 1.7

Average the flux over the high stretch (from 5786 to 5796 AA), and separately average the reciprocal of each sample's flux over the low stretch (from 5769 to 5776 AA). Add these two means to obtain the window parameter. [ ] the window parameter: 25.6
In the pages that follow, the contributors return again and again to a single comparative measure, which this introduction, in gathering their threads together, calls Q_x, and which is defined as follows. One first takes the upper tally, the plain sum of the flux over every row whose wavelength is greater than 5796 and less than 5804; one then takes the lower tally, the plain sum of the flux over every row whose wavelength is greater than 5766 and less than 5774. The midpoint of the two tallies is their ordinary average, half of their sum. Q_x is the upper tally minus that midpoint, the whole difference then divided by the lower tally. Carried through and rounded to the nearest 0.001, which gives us -0.018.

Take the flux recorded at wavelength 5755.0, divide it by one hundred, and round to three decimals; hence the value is 0.271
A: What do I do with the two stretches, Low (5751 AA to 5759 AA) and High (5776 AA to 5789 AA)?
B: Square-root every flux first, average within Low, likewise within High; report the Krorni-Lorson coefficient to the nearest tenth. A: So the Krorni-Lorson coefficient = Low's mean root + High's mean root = 10.3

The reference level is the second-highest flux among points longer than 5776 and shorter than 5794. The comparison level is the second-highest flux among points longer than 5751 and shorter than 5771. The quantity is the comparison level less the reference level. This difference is 1.8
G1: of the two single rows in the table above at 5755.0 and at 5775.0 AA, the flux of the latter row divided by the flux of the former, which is 1.00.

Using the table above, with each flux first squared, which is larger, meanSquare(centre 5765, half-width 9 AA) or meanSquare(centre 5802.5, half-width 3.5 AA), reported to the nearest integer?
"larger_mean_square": 750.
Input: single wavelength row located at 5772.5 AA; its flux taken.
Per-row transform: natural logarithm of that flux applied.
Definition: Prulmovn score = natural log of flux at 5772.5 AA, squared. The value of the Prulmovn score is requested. 11.0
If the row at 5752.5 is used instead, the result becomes 10.9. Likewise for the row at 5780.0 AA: 10.3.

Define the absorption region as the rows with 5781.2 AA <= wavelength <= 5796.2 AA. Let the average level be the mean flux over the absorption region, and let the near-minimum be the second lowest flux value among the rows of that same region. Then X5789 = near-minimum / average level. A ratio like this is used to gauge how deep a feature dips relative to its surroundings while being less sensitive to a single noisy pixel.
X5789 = 0.995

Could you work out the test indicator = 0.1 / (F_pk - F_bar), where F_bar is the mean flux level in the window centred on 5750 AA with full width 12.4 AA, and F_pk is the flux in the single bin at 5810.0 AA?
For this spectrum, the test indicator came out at -0.10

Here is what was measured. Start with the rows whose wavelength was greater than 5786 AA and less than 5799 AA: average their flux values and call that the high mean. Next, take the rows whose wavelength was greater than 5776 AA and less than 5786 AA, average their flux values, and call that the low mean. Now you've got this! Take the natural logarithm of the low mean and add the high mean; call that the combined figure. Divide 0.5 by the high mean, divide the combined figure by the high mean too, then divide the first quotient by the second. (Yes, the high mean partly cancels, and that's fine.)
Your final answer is 0.0173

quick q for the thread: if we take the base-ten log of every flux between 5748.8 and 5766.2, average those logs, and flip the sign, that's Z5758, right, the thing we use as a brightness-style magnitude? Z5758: -1.43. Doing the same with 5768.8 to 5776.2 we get -1.44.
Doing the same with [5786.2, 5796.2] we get -1.41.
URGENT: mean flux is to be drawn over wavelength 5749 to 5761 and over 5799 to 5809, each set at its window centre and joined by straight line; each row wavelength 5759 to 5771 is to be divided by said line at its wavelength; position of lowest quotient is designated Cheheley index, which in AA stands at 5765.0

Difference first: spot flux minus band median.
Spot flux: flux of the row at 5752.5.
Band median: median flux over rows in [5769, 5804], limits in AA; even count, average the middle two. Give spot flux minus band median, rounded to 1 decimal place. 1.5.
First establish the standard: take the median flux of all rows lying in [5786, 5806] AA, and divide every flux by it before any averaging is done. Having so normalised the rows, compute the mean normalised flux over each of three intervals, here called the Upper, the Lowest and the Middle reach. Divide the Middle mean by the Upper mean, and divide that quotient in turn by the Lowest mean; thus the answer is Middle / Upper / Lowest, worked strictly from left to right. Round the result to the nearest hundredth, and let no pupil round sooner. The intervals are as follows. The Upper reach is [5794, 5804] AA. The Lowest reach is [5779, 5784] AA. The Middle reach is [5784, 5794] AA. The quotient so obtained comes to 1.02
